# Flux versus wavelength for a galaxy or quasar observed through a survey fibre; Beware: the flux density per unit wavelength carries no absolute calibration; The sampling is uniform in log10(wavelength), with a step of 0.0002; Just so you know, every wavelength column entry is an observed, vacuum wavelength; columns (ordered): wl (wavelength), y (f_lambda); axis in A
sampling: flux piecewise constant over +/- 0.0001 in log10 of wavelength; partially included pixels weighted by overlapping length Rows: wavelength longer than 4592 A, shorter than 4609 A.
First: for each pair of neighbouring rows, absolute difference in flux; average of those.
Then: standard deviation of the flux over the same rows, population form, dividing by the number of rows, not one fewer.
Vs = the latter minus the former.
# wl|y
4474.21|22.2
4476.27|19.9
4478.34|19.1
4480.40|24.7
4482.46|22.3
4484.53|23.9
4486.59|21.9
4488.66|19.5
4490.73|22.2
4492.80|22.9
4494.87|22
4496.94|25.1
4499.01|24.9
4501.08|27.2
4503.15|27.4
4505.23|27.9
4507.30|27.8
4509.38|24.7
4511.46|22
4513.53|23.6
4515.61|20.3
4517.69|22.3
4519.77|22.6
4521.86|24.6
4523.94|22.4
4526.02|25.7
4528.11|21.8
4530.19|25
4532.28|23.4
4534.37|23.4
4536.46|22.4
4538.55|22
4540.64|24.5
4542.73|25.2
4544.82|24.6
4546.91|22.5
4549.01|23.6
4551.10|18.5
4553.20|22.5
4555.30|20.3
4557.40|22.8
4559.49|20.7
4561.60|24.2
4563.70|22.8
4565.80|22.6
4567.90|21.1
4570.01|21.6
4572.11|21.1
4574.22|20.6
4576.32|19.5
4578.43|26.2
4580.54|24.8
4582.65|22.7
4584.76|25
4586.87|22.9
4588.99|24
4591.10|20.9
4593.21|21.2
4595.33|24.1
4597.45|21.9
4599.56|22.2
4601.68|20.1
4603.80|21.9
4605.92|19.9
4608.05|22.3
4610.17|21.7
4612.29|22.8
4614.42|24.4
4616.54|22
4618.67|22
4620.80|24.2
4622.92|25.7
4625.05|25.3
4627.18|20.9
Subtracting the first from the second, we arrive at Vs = -0.7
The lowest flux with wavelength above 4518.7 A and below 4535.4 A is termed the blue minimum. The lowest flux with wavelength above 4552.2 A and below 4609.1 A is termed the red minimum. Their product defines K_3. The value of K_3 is 425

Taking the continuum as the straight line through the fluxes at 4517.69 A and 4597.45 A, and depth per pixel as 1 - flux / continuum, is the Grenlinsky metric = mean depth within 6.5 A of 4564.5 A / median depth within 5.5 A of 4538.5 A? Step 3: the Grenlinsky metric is 0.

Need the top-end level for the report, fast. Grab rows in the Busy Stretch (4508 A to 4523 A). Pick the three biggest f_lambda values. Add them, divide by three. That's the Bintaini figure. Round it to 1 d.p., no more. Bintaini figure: 24.3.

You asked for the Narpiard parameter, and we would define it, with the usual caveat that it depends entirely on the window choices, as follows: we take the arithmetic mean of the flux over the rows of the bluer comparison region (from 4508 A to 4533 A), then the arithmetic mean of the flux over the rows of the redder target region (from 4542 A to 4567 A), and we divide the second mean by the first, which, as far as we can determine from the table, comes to 0.97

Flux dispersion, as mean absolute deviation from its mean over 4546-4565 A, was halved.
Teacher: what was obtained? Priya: 0.72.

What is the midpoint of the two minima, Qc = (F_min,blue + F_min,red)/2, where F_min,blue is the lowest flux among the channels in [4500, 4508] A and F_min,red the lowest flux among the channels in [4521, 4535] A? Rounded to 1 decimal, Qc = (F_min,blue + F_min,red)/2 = 24.5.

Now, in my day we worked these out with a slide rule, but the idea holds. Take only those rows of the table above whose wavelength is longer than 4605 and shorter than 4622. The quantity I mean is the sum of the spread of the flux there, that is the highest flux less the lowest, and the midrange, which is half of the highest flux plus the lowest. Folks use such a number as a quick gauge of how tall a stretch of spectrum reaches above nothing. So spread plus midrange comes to 27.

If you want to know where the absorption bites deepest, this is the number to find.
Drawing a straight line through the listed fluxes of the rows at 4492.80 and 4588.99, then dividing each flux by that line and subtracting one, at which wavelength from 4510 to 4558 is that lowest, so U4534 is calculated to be 4551.10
